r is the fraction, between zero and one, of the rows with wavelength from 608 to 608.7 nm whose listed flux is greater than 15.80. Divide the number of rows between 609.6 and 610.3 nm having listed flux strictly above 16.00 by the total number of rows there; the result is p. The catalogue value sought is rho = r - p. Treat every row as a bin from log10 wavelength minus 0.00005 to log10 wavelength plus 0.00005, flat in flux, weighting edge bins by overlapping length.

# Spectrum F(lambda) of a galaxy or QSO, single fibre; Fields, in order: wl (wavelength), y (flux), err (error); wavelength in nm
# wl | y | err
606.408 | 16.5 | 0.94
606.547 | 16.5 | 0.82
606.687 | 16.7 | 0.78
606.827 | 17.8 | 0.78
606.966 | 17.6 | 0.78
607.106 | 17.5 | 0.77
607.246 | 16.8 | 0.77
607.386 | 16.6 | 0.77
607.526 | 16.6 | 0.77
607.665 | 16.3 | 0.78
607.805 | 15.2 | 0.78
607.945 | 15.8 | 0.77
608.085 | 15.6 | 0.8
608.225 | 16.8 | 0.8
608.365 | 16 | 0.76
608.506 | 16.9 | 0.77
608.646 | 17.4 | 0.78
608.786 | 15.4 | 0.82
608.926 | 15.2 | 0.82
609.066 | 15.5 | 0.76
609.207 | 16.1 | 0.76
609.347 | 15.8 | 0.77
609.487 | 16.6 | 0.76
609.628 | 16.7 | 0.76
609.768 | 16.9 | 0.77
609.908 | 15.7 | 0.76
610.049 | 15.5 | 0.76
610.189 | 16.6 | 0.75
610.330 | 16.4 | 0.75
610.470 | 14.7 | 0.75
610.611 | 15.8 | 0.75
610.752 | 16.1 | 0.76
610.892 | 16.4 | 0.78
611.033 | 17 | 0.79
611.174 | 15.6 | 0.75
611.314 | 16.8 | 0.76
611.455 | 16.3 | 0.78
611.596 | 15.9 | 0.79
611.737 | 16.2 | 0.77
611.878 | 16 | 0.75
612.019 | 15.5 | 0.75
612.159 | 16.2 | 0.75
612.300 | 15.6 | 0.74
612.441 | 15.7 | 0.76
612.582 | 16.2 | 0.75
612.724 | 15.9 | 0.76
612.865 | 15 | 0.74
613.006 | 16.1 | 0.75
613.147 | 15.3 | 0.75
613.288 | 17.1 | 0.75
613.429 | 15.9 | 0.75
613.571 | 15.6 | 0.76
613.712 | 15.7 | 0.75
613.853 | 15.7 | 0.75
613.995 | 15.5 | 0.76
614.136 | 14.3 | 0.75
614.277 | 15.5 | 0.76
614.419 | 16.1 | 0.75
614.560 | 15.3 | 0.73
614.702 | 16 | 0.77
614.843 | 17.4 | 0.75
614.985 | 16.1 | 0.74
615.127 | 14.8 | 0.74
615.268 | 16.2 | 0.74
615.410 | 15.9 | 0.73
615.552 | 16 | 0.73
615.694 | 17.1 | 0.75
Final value 0.2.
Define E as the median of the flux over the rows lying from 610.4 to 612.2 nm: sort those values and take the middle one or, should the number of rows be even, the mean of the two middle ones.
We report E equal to 16.1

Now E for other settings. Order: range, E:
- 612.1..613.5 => 15.9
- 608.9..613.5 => 16.0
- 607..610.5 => 16.3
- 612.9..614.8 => 15.7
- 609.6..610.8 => 16.1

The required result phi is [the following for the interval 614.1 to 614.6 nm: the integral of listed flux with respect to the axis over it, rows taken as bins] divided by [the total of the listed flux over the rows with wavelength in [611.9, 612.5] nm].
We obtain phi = 0.122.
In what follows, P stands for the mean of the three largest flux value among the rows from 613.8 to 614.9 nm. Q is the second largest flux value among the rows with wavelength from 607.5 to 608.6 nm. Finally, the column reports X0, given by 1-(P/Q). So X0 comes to 0.018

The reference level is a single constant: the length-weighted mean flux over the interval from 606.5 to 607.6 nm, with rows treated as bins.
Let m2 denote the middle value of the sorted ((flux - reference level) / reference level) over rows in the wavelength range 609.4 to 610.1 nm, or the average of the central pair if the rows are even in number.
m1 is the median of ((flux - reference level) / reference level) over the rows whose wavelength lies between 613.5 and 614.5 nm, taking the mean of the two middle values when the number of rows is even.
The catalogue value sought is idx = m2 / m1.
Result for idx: 0.3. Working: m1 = -0.084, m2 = -0.025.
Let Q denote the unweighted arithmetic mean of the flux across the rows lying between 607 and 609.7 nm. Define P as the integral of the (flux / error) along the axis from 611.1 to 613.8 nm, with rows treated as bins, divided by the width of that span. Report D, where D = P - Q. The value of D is 4.83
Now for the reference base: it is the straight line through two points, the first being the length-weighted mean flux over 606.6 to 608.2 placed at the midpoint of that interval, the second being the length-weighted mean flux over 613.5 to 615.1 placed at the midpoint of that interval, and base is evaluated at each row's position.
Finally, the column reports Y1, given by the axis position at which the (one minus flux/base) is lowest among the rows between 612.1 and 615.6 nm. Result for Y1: 614.843 nm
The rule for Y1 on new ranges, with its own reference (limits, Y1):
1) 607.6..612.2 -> 608.646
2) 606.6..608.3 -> 606.827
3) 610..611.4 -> 611.033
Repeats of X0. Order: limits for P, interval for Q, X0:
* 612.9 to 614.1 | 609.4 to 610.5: 0.020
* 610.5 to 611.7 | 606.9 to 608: 0.044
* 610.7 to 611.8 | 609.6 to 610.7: -0.002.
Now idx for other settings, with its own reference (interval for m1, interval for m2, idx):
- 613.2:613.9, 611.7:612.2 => 0.7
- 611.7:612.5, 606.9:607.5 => -0.1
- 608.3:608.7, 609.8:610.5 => 10.6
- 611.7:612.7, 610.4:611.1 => 0.9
